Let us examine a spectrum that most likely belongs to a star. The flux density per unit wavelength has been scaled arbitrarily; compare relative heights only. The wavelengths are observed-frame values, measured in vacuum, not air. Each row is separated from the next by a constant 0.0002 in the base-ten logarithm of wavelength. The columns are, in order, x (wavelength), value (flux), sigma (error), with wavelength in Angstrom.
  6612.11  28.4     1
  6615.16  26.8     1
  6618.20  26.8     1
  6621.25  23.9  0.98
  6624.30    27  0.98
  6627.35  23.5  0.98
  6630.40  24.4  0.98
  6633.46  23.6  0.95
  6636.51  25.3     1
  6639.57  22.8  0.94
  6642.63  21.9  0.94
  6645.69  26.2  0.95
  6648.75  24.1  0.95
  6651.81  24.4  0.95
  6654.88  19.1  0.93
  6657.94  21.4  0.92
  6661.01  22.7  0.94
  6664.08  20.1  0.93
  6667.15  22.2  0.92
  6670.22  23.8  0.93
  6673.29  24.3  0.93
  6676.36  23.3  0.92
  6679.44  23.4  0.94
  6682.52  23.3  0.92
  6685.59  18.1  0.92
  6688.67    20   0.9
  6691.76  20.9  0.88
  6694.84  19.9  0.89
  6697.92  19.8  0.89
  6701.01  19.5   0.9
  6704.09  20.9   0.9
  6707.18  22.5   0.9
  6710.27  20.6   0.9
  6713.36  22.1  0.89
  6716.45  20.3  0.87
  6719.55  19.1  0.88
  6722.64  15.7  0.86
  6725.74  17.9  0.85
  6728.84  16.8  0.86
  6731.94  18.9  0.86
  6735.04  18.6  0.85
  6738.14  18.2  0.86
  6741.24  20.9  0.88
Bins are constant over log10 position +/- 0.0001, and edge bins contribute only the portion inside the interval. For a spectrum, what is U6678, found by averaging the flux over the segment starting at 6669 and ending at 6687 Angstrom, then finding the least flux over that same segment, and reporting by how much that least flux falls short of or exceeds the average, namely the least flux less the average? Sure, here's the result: -4.6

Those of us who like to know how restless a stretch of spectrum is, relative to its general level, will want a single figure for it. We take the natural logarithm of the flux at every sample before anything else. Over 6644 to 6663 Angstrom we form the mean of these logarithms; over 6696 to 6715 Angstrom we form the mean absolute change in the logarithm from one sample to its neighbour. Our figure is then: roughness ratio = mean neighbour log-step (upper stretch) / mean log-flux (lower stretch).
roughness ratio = 0.020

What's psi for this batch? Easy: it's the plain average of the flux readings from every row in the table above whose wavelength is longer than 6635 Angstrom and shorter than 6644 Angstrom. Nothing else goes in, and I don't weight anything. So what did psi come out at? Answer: 23.3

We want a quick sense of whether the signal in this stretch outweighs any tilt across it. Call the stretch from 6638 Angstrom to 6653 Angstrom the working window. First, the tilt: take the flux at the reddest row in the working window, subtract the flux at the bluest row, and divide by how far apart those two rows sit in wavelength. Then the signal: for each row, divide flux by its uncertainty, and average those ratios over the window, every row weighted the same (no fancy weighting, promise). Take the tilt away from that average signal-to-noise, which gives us 25.1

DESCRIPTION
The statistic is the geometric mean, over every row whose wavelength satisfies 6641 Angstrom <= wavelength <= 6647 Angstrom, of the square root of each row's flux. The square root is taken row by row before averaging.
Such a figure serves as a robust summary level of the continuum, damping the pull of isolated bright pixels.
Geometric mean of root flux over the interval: 4.89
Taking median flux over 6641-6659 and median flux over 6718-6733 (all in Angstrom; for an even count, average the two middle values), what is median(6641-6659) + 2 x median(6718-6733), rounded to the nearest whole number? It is 59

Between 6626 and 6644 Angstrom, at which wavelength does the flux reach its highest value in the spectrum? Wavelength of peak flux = 6636.51 Angstrom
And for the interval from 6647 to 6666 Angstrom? 6651.81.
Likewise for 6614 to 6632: 6624.30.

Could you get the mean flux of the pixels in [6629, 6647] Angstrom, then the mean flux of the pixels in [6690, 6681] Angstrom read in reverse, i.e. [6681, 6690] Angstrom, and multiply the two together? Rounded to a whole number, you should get 492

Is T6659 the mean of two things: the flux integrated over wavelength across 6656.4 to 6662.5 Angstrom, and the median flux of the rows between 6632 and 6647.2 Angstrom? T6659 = 79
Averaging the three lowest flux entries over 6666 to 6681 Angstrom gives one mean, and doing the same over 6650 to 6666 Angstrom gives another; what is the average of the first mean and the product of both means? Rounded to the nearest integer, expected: 243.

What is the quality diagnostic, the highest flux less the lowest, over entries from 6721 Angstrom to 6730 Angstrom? 2.2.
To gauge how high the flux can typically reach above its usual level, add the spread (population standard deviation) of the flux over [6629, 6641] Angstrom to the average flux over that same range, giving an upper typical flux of 25.0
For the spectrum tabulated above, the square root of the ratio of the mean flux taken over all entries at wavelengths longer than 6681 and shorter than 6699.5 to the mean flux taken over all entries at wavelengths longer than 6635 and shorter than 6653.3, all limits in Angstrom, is 0.92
